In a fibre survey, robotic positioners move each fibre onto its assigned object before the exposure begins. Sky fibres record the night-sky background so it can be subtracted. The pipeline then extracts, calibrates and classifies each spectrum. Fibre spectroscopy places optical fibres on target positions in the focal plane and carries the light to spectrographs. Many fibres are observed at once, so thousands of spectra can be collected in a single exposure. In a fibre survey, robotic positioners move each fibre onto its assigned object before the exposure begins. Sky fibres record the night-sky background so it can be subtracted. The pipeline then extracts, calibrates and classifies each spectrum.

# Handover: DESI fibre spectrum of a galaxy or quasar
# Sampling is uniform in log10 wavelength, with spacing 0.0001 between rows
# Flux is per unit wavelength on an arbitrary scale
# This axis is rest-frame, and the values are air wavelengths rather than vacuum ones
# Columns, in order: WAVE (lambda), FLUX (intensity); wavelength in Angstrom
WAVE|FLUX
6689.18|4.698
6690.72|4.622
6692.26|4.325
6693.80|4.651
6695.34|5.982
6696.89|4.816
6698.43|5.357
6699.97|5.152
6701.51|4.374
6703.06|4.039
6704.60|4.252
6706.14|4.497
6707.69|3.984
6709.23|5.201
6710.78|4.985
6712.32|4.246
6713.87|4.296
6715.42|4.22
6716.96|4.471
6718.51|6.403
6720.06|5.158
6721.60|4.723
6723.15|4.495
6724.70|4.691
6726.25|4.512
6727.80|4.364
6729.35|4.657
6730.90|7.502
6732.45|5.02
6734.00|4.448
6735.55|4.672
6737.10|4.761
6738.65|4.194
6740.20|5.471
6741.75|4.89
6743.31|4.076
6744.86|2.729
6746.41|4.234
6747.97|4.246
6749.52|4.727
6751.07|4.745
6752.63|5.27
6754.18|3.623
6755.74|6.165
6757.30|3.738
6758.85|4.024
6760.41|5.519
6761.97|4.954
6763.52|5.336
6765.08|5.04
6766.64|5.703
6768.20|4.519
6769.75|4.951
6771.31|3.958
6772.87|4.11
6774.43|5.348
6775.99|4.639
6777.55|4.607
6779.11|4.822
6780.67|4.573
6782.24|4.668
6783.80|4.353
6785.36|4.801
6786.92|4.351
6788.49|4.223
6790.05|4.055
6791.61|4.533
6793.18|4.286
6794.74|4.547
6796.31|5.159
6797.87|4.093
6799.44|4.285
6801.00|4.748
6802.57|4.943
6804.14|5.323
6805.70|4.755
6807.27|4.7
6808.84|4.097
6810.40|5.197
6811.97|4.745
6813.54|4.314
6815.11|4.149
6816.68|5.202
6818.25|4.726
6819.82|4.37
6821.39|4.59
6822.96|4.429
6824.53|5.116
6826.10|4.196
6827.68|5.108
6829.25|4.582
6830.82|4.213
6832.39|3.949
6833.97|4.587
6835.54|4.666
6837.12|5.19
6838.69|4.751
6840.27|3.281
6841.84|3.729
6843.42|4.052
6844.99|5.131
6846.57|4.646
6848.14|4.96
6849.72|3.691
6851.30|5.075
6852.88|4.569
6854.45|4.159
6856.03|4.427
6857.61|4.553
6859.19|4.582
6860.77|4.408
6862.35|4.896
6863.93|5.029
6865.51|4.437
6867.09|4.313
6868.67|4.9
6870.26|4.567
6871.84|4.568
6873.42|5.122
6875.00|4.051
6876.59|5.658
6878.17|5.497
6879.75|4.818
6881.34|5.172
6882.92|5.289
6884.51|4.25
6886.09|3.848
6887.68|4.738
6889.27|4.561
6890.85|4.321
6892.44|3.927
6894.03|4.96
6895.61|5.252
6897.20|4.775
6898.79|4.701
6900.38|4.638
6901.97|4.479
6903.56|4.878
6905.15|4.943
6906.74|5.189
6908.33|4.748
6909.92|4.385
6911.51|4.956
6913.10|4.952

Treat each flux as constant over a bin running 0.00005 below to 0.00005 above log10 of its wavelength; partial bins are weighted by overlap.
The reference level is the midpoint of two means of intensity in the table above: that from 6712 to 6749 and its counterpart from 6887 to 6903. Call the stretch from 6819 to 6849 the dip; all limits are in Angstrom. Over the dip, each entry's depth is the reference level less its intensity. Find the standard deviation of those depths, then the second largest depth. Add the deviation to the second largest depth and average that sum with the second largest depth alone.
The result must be 1.2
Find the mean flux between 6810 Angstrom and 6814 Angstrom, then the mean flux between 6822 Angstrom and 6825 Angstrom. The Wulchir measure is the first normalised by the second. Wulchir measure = 1.00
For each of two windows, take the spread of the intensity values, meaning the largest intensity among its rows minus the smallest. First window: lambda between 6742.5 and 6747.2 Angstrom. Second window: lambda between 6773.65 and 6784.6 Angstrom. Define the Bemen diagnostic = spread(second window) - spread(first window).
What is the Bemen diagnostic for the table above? -0.51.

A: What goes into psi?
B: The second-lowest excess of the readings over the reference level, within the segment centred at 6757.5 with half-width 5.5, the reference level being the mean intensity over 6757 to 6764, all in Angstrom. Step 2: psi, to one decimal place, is -1.0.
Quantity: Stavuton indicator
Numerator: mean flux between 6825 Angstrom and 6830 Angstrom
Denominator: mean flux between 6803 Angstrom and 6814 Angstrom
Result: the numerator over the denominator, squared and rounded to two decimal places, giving 0.96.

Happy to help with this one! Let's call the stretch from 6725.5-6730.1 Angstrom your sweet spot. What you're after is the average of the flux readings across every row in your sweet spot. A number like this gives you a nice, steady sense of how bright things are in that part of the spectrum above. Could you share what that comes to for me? 4.51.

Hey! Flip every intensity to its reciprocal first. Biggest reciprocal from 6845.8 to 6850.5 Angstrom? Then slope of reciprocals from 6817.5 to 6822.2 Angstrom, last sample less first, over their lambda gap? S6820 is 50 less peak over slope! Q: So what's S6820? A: -86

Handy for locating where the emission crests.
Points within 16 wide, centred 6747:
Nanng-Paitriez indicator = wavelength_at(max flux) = 6740.20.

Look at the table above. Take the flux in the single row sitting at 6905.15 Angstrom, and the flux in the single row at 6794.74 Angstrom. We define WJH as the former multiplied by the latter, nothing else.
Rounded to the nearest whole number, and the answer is 22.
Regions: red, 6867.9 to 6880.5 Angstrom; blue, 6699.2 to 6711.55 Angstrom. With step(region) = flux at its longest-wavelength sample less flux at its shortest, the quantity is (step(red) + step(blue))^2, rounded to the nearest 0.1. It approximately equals 0.1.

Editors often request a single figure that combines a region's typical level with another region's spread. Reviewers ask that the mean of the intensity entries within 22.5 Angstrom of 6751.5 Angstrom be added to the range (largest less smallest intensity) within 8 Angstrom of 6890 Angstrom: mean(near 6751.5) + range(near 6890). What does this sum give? 6.2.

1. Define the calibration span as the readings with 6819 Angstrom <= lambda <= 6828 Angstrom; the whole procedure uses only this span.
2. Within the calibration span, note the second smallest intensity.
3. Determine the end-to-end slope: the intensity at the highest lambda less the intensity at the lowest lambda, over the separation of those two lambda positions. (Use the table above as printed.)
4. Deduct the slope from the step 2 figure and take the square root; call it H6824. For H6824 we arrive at 2.07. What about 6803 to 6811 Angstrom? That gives 2.17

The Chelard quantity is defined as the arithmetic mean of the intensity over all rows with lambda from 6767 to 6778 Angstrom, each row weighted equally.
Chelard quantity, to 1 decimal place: 4.6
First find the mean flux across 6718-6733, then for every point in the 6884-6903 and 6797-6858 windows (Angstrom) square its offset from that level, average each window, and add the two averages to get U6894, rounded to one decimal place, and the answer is 1.1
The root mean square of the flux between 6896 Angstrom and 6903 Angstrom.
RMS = 4.65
